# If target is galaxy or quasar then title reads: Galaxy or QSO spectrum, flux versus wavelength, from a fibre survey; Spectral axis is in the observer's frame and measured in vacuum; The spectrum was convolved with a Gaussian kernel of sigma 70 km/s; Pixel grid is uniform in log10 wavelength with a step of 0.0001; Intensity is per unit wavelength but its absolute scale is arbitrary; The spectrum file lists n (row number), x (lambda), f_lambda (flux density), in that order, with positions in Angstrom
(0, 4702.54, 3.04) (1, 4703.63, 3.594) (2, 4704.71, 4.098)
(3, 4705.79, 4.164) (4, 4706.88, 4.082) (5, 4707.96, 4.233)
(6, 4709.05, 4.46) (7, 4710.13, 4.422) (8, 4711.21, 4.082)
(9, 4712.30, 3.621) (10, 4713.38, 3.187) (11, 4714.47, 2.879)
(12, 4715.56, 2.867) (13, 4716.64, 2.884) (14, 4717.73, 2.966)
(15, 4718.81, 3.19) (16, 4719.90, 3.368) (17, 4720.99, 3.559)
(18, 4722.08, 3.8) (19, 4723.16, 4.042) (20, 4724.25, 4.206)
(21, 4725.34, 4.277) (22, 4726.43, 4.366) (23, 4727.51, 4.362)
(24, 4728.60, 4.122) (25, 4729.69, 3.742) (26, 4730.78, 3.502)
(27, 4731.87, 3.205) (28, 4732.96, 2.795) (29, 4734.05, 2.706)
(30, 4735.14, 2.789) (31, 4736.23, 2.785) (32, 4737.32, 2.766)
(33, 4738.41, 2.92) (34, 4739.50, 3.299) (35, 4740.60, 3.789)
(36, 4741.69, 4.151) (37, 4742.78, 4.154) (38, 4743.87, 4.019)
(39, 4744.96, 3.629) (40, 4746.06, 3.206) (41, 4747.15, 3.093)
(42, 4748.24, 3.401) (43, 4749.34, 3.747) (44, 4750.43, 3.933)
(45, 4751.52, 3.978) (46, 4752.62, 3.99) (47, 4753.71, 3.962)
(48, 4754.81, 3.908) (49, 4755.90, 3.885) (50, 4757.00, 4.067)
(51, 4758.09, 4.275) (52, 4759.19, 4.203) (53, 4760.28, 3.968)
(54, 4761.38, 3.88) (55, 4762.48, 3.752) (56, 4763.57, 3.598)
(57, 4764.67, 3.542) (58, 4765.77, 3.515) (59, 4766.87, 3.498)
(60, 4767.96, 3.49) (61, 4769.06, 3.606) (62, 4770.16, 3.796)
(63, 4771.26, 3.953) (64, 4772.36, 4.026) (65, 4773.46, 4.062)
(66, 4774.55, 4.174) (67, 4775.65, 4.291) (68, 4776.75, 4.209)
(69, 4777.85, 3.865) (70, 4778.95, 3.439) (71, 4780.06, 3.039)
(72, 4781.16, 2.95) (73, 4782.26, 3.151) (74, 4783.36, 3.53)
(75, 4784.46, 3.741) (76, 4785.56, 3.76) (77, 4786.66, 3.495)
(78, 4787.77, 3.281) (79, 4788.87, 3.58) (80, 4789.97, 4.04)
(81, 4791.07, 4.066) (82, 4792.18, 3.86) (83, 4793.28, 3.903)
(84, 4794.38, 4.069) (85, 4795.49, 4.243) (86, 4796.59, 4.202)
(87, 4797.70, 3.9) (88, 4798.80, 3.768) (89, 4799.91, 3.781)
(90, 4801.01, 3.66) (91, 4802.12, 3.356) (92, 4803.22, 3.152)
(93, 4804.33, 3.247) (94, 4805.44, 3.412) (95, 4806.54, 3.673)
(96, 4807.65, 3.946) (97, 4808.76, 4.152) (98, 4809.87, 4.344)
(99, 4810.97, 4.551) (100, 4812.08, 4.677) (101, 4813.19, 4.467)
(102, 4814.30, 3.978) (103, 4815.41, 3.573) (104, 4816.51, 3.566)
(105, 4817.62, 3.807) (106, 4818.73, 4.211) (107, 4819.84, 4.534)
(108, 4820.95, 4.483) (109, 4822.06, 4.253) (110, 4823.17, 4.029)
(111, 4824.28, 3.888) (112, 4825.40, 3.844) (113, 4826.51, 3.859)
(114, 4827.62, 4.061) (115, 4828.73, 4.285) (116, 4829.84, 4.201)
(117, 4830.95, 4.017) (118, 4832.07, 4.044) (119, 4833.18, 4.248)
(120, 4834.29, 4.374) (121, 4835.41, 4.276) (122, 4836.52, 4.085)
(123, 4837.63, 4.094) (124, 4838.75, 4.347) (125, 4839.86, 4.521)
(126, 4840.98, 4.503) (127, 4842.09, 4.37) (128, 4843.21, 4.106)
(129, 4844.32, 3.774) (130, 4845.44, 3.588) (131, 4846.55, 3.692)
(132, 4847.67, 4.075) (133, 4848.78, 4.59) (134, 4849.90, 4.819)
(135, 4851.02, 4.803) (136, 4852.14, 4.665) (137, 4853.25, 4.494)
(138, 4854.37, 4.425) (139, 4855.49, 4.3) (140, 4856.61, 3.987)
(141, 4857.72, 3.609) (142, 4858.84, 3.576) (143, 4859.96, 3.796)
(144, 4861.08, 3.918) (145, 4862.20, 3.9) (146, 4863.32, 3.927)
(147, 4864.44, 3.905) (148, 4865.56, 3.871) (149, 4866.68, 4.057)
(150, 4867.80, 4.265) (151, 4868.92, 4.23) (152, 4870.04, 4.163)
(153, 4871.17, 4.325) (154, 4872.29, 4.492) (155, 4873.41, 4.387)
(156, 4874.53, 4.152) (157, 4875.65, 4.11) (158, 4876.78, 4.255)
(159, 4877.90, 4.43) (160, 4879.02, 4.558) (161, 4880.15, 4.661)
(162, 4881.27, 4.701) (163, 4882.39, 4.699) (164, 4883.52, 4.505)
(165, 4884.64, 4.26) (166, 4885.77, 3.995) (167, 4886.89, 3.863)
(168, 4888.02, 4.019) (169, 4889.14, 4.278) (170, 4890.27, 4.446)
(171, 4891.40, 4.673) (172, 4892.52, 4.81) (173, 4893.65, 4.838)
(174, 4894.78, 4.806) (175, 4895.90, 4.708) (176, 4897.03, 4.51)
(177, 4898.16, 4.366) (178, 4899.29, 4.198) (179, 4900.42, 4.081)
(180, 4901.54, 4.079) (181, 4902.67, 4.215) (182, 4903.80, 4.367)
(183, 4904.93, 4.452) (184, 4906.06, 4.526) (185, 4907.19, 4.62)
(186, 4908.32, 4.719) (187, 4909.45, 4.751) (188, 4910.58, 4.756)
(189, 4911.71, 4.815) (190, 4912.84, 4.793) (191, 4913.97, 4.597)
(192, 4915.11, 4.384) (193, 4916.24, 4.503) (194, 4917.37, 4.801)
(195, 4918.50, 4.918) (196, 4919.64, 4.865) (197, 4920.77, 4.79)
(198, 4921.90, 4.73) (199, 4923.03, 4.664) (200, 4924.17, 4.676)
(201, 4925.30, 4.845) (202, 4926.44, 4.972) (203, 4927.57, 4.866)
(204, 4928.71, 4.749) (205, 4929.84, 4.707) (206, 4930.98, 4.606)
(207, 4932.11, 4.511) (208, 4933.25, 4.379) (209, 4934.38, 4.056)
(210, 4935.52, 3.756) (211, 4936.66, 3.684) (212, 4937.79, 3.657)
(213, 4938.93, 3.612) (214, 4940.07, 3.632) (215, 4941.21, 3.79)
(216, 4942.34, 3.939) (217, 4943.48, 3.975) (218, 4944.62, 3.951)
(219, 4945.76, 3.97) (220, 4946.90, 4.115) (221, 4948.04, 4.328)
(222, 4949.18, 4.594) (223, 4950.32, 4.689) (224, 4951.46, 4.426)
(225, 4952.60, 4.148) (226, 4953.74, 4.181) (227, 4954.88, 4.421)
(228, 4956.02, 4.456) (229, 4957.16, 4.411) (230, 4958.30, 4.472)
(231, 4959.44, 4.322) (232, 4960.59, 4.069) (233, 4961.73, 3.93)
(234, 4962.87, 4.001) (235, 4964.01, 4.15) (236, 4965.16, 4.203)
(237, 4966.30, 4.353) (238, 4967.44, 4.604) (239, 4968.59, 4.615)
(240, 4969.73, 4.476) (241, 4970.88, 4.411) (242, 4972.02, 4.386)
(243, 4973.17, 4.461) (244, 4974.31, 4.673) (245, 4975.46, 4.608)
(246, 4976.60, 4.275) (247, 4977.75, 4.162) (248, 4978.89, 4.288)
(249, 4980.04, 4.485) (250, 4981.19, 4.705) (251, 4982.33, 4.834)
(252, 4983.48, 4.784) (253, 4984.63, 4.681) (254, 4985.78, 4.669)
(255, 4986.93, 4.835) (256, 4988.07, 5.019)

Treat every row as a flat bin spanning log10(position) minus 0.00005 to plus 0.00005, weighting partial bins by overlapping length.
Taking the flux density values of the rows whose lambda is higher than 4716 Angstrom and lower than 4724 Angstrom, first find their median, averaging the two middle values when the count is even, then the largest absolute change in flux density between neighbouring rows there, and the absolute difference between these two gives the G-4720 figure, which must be 3.1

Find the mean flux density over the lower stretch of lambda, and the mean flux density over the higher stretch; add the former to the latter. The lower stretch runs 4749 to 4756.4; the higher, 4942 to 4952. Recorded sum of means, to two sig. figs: 8.1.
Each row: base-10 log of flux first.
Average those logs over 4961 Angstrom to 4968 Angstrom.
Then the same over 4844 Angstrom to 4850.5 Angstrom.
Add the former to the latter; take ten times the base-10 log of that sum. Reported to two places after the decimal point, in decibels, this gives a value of 0.91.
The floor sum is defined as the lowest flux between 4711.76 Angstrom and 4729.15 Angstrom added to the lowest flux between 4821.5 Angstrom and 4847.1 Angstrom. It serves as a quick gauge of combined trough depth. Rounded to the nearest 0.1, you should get 6.5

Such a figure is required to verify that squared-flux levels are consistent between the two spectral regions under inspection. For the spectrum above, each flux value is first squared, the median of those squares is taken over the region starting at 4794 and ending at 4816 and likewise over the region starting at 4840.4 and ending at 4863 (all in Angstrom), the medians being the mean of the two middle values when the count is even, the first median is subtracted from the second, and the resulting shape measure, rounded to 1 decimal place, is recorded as 1.3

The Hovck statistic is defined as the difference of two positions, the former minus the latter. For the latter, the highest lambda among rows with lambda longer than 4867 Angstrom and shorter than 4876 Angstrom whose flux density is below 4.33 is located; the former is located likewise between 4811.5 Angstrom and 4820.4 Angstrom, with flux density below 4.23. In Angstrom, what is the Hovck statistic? -56.9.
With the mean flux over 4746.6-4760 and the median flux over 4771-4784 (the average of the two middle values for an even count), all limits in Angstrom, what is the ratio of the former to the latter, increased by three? 3.99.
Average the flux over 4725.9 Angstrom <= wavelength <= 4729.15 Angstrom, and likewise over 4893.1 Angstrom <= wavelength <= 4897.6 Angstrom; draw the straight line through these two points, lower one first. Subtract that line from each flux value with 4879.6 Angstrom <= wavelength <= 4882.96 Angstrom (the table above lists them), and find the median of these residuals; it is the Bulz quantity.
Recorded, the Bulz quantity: 0.0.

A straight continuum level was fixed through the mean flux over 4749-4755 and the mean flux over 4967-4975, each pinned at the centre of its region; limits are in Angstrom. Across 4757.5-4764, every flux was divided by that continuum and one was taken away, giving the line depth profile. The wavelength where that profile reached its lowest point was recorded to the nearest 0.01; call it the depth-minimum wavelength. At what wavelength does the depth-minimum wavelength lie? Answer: 4763.57 Angstrom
